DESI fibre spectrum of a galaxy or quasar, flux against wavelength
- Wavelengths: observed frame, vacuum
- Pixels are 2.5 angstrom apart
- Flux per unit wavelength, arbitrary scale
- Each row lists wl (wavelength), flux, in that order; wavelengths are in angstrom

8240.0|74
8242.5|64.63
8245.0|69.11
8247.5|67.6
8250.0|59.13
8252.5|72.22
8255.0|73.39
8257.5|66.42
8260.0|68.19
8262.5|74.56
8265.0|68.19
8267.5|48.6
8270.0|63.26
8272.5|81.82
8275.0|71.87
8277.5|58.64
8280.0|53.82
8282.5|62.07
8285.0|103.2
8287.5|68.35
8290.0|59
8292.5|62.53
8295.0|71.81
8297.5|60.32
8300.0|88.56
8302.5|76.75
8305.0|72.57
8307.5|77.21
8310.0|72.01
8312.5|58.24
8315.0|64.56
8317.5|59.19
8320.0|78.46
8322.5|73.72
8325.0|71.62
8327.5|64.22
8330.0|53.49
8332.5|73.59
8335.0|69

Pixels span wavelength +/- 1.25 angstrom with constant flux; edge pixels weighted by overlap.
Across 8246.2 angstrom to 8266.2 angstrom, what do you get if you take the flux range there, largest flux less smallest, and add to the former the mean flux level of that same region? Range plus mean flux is 84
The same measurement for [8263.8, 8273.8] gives 99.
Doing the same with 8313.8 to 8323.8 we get 88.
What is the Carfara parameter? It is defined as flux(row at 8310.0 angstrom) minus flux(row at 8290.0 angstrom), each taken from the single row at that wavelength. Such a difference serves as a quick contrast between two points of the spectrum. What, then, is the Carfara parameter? 13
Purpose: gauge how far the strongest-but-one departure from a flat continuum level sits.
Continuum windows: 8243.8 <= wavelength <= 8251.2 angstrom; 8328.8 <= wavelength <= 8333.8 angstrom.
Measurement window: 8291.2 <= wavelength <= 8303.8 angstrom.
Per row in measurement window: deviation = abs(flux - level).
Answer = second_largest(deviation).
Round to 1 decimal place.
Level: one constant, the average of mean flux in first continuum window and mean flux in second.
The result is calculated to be 12.3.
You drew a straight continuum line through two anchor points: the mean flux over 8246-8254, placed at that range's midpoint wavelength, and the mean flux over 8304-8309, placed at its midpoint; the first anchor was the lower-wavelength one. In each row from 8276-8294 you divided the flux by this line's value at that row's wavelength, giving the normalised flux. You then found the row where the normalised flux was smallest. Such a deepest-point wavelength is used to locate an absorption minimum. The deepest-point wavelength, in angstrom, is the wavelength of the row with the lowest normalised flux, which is 8280.0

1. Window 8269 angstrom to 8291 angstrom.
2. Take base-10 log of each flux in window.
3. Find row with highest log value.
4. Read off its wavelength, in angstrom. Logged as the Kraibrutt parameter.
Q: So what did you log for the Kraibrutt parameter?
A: 8285.0 angstrom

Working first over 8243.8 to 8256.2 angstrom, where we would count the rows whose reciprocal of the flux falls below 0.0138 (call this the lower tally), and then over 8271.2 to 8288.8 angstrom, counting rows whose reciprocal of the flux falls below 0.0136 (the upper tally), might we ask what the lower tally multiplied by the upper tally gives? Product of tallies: 2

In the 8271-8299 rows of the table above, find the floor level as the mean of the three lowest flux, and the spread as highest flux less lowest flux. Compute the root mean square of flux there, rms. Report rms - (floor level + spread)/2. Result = 17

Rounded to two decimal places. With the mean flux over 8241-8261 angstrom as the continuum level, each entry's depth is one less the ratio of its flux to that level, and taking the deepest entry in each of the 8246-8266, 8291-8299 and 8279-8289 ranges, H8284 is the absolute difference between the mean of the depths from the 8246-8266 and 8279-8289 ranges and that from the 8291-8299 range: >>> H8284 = 0.06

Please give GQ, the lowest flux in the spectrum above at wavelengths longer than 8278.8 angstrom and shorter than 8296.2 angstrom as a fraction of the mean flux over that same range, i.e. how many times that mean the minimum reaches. 0.78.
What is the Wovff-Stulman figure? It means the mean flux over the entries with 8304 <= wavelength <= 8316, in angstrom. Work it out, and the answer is 68.9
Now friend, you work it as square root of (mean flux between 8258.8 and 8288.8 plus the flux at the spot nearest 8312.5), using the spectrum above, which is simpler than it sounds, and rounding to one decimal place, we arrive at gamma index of 11.3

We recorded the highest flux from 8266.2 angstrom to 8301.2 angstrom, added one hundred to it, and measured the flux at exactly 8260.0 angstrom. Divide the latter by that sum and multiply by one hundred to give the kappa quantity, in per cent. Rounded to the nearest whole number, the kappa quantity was 34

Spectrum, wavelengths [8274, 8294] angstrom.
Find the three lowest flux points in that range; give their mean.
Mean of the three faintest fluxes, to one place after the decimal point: 57.2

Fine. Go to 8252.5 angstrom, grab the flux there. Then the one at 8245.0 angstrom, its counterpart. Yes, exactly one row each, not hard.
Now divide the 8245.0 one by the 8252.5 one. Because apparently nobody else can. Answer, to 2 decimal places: 0.96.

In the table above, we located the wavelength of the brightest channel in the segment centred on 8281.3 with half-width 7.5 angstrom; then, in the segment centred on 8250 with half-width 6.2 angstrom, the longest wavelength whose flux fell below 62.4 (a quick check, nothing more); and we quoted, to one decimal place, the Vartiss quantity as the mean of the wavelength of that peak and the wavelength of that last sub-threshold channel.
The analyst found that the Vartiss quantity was 8267.5 angstrom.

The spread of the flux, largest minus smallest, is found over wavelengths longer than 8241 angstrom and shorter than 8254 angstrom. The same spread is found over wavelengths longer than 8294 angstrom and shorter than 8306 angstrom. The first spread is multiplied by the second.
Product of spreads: 370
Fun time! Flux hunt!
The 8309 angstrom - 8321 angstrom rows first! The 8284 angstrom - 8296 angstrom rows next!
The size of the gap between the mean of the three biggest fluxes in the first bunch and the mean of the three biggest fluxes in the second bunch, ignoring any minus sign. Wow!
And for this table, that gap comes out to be 9.4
